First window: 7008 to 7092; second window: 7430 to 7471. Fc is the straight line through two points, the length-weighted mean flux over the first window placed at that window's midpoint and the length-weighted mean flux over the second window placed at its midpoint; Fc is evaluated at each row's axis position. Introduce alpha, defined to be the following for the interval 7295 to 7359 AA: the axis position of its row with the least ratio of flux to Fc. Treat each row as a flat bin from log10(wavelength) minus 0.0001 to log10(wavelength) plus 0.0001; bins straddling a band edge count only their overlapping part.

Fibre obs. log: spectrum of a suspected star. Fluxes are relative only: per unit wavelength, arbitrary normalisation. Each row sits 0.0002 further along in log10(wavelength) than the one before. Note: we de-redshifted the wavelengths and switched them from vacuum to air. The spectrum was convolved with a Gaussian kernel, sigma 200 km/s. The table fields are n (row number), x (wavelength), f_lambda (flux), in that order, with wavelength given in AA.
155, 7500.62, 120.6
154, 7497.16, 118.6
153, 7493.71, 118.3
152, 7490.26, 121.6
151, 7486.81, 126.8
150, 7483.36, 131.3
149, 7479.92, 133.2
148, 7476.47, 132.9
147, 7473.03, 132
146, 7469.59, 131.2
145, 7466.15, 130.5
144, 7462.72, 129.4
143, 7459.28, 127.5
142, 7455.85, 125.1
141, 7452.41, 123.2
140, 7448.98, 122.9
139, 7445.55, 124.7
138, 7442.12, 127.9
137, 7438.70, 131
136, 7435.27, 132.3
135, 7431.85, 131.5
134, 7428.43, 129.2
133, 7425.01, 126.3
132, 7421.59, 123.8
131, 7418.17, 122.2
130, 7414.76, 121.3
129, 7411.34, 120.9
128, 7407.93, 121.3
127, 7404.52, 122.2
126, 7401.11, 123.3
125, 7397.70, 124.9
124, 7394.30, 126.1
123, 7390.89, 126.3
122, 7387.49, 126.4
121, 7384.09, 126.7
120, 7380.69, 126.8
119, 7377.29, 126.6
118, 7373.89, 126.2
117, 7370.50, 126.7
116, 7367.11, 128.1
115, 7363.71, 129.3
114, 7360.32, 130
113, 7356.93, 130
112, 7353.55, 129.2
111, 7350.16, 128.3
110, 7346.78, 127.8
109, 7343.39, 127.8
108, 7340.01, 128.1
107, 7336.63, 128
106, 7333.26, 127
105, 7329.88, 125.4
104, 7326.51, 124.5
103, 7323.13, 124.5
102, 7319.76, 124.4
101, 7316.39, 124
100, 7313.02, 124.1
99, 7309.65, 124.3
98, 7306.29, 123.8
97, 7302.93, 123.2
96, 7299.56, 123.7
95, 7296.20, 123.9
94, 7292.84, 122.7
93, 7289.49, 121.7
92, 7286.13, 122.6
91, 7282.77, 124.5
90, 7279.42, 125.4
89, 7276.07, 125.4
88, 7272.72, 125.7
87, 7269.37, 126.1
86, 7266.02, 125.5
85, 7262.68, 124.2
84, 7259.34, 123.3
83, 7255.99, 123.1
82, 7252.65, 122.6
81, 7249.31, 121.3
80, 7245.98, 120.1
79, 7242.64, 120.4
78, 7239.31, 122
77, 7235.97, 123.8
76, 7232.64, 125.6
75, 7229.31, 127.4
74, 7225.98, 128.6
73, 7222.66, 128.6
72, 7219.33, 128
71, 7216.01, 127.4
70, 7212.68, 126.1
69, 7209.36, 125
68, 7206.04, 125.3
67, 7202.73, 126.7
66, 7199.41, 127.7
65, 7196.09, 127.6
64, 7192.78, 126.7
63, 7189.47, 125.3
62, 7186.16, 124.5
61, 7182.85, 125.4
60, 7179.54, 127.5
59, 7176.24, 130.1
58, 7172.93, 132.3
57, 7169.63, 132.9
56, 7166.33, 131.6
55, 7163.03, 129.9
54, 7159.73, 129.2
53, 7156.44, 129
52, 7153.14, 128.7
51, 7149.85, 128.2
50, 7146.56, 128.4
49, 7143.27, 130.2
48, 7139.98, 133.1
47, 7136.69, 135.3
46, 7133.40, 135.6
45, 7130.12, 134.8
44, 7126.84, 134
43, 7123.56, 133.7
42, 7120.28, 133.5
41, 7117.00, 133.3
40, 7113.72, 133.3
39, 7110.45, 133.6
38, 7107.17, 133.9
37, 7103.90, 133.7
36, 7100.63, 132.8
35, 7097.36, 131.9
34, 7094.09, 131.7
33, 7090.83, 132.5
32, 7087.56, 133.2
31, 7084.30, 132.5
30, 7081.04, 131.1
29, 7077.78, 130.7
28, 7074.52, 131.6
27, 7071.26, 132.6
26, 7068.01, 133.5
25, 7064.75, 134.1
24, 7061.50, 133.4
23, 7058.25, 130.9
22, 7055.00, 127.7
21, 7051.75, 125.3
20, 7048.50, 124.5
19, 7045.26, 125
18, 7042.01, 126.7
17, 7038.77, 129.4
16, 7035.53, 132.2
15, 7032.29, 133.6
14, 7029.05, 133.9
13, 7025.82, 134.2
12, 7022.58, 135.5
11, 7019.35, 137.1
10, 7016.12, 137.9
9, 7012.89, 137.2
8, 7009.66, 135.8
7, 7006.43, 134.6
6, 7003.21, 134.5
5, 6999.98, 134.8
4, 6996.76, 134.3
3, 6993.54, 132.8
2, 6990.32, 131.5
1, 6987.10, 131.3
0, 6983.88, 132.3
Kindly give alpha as 7302.93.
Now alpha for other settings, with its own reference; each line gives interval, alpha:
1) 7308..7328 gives 7316.39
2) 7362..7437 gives 7411.34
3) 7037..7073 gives 7048.50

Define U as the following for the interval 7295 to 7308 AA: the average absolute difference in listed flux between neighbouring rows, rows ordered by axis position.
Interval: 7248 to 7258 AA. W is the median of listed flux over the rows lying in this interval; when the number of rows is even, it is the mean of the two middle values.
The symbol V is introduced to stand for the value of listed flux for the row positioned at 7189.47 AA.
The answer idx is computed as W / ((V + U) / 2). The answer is 1.95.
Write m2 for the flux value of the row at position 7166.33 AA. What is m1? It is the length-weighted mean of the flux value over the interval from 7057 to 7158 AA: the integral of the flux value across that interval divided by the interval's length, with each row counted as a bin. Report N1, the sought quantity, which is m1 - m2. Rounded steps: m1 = 132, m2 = 131.6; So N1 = 1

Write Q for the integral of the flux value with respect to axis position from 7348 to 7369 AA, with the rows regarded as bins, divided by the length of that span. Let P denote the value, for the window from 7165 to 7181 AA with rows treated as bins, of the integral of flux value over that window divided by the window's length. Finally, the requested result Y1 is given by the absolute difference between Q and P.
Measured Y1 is 1.8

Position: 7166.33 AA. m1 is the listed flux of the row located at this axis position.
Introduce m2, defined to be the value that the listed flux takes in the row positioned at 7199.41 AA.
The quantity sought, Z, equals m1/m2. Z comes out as 1.03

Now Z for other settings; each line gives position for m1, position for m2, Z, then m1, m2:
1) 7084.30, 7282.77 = 1.06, 132.5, 124.5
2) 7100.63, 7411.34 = 1.10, 132.8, 120.9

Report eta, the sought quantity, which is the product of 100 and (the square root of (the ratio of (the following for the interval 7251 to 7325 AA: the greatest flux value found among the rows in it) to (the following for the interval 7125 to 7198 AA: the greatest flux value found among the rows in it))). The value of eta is 96.4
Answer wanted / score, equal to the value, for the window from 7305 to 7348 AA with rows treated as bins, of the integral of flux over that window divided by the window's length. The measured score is 125.7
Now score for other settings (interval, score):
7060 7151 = 132.7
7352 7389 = 127.8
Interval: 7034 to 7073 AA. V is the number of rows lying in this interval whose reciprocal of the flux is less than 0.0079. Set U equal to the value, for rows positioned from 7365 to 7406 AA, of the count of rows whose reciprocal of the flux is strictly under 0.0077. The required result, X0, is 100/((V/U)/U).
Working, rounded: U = 0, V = 9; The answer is 0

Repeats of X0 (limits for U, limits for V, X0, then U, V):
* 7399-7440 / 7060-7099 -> 75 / 3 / 12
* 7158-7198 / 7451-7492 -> 278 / 5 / 9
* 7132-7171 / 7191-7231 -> 544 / 7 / 9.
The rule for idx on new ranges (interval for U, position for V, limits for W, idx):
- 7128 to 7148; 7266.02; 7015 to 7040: 2.11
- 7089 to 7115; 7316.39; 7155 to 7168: 2.08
